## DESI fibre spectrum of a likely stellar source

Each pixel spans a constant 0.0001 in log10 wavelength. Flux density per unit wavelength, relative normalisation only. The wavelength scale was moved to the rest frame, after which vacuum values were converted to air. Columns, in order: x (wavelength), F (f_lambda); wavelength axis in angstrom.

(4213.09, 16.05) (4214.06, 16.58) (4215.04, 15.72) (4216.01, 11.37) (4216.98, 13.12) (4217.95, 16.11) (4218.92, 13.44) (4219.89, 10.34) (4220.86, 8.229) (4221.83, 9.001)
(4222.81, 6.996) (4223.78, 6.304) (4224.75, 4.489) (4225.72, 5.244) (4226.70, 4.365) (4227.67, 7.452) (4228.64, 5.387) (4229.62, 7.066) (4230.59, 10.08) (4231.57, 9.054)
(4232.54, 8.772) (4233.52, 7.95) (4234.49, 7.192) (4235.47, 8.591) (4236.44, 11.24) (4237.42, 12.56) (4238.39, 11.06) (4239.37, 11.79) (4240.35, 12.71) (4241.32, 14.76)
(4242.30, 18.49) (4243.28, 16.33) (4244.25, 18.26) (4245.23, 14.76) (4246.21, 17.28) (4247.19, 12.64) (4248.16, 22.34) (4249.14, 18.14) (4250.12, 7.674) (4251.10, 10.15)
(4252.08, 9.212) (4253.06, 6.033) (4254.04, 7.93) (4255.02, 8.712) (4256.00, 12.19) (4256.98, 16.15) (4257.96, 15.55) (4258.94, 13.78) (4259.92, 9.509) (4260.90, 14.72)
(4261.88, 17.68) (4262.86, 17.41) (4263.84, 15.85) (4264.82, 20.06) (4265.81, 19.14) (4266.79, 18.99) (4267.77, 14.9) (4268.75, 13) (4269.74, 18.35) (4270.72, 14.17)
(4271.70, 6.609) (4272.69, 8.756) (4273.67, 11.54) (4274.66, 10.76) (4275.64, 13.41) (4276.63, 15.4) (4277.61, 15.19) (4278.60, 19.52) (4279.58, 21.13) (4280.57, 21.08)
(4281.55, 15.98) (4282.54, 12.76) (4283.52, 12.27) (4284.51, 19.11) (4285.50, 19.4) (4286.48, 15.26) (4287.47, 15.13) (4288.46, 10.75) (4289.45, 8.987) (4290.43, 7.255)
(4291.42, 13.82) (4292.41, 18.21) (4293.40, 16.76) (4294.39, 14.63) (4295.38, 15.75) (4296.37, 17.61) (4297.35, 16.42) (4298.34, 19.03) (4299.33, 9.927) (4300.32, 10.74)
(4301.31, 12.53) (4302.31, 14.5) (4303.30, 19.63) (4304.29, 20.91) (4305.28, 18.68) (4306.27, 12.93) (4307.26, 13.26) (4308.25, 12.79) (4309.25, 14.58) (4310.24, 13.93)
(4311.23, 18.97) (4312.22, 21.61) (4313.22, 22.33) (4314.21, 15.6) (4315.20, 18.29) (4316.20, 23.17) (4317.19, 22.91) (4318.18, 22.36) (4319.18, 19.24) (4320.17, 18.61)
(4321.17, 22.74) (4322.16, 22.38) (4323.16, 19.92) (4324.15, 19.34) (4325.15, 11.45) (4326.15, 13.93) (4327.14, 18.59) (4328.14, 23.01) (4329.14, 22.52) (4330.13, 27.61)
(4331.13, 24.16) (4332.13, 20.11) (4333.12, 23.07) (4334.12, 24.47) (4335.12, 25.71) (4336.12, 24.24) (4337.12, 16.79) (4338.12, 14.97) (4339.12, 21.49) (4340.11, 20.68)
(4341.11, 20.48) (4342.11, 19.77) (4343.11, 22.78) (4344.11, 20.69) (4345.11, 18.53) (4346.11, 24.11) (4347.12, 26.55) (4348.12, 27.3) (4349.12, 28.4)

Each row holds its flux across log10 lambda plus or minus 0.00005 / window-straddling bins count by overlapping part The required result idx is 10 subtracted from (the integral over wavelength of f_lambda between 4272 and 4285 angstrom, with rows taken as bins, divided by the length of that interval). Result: 5.0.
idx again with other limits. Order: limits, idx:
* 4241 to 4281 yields 4.6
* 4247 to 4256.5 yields 1.5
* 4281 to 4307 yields 5.0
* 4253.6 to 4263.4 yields 3.4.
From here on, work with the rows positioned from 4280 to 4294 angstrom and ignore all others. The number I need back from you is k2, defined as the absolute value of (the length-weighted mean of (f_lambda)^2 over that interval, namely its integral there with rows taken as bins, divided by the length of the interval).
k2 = 234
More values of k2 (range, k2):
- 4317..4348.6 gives 465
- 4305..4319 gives 338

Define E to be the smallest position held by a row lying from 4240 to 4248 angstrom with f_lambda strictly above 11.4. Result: 4240.35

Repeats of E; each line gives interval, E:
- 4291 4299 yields 4291.42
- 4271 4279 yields 4273.67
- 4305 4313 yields 4305.28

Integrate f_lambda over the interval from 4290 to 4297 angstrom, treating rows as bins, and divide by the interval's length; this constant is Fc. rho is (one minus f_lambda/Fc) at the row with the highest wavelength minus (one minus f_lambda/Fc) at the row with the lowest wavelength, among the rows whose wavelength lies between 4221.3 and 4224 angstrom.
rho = 0.2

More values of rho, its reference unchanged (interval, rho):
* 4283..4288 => -0.2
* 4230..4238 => -0.2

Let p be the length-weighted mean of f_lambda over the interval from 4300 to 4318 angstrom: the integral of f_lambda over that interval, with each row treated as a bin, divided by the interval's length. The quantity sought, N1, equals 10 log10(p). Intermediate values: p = 17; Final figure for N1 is 12.4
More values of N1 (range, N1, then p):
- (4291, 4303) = 11.8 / 15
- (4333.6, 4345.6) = 13.2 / 21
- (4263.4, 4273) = 11.8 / 15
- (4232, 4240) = 10.0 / 10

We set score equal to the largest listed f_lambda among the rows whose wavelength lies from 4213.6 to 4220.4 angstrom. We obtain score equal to 16.58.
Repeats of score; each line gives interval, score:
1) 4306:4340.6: 27.61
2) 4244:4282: 22.34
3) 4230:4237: 11.24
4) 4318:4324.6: 22.74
